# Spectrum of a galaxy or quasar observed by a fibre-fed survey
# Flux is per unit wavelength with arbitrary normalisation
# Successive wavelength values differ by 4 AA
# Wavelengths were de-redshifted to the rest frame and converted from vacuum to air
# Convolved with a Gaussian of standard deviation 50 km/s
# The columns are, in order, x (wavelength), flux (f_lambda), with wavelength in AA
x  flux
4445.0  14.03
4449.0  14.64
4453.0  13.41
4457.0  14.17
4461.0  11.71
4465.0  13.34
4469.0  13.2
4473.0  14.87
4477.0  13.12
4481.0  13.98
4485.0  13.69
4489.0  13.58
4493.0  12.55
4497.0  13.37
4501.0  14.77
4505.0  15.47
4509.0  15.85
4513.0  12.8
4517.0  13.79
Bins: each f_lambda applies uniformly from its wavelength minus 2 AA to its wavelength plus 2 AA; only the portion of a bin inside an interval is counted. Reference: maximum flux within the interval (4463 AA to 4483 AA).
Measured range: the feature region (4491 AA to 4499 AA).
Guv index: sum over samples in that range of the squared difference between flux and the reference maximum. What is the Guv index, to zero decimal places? 8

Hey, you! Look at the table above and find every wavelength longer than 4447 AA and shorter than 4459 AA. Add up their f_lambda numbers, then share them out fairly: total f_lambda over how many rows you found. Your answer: 14.1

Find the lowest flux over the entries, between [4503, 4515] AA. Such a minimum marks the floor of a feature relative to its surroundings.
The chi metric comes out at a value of 12.8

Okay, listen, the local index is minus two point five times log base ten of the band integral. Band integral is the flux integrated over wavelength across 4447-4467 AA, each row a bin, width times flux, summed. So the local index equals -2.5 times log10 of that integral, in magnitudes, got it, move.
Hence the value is -6.075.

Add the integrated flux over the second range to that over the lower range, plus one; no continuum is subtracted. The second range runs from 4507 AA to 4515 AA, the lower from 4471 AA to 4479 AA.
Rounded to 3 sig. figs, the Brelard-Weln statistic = 228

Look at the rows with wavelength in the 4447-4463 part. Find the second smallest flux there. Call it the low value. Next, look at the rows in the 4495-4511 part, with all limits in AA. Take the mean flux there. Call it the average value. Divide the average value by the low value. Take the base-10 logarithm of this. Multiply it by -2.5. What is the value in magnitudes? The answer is -0.11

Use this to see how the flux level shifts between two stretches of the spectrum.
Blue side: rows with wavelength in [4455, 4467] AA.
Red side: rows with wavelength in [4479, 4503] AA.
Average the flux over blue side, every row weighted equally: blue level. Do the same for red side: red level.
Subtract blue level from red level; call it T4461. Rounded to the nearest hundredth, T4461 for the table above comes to 0.58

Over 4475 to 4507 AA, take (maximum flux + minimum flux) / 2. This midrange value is 14.01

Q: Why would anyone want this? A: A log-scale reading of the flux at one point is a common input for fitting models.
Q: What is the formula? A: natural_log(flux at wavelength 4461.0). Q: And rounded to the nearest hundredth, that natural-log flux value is 2.46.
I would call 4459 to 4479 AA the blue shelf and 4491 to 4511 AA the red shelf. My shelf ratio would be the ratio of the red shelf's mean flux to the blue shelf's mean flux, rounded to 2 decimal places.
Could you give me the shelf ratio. 1.09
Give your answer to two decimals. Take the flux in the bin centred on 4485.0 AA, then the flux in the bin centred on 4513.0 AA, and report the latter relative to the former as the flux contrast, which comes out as 0.93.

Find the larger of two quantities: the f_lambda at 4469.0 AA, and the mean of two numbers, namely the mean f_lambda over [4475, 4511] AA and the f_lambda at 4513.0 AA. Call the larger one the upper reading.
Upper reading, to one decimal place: 13.4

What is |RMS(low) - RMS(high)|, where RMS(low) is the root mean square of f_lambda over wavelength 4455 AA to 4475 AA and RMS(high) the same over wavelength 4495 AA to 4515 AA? 1.0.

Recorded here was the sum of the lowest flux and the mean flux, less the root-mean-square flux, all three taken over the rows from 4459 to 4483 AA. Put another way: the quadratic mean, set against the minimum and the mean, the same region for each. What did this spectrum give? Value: 11.7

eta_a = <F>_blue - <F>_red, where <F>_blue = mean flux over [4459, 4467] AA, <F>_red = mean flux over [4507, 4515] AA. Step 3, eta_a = -1.8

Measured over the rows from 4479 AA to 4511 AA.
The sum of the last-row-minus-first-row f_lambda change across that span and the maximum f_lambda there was 17.7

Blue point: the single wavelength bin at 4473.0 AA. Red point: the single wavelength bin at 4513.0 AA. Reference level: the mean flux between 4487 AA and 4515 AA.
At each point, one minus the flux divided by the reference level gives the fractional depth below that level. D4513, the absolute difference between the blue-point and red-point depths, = 0.15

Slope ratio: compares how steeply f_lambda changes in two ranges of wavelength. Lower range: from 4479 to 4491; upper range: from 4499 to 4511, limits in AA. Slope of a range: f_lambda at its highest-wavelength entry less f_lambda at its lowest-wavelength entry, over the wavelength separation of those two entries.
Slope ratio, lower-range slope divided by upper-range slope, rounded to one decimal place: -0.4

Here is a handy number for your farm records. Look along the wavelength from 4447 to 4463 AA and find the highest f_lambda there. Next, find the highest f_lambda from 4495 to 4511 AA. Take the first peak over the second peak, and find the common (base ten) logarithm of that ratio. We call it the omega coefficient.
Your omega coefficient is -0.034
